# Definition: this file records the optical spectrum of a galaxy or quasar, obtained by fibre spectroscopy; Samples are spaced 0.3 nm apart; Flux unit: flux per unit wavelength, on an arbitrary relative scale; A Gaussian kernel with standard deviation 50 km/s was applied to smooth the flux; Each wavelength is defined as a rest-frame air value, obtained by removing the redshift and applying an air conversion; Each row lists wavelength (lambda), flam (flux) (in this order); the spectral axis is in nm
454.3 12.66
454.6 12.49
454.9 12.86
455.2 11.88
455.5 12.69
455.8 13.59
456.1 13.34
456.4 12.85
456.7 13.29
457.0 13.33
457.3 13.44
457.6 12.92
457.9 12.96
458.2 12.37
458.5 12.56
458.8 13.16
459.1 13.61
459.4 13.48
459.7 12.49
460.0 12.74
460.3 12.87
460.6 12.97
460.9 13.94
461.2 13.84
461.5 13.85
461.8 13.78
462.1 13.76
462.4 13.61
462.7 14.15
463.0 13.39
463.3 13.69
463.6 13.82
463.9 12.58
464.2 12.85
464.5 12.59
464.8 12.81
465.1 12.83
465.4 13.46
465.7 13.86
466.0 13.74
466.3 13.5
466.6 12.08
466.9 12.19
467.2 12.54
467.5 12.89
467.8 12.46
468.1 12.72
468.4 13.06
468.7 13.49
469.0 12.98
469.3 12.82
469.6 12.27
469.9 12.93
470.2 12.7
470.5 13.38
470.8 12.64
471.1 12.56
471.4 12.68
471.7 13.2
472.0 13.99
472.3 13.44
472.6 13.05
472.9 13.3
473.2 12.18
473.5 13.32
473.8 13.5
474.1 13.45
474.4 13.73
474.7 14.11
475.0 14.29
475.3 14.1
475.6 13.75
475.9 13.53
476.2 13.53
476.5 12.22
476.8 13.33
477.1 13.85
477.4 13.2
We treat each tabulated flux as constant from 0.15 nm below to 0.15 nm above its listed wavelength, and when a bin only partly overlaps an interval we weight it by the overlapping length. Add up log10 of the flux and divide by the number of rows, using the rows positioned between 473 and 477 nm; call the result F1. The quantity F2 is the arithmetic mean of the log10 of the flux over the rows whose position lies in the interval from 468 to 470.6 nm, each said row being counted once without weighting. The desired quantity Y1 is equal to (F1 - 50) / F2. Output -44.0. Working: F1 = 1.13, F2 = 1.11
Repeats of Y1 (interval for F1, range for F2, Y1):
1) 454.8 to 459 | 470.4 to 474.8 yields -43.6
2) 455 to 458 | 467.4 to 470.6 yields -44.0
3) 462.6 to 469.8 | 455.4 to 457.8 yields -43.7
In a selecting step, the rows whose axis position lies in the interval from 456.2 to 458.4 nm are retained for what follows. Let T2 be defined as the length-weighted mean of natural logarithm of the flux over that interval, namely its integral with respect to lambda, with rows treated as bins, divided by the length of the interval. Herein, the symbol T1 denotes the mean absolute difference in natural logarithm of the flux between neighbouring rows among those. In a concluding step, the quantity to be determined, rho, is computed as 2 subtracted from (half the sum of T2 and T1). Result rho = -0.706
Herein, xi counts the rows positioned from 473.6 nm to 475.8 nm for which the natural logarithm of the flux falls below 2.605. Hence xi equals 2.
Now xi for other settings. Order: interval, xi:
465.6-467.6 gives 5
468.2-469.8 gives 5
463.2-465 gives 4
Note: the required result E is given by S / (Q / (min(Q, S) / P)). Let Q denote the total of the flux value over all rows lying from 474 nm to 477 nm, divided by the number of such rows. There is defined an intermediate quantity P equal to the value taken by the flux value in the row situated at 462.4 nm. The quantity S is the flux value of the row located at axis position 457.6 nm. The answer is 0.902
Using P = 13.61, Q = 13.60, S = 12.92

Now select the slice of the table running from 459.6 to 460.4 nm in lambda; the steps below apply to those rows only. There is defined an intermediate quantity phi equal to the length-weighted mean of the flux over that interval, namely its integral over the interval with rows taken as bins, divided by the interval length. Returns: 12.7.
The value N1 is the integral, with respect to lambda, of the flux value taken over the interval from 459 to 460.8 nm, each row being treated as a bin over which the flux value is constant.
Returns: 23.5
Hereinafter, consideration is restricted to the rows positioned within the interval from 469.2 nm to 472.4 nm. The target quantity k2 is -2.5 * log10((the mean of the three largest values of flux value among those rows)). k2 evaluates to -2.83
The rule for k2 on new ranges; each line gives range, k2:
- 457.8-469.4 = -2.86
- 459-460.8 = -2.81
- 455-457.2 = -2.82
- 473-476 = -2.88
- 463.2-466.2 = -2.85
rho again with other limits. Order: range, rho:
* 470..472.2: -0.698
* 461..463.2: -0.679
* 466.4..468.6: -0.721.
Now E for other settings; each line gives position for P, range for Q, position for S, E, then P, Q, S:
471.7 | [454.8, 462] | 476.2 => 1.025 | 13.2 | 13.12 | 13.53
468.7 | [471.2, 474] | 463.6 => 1.024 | 13.49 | 13.18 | 13.82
